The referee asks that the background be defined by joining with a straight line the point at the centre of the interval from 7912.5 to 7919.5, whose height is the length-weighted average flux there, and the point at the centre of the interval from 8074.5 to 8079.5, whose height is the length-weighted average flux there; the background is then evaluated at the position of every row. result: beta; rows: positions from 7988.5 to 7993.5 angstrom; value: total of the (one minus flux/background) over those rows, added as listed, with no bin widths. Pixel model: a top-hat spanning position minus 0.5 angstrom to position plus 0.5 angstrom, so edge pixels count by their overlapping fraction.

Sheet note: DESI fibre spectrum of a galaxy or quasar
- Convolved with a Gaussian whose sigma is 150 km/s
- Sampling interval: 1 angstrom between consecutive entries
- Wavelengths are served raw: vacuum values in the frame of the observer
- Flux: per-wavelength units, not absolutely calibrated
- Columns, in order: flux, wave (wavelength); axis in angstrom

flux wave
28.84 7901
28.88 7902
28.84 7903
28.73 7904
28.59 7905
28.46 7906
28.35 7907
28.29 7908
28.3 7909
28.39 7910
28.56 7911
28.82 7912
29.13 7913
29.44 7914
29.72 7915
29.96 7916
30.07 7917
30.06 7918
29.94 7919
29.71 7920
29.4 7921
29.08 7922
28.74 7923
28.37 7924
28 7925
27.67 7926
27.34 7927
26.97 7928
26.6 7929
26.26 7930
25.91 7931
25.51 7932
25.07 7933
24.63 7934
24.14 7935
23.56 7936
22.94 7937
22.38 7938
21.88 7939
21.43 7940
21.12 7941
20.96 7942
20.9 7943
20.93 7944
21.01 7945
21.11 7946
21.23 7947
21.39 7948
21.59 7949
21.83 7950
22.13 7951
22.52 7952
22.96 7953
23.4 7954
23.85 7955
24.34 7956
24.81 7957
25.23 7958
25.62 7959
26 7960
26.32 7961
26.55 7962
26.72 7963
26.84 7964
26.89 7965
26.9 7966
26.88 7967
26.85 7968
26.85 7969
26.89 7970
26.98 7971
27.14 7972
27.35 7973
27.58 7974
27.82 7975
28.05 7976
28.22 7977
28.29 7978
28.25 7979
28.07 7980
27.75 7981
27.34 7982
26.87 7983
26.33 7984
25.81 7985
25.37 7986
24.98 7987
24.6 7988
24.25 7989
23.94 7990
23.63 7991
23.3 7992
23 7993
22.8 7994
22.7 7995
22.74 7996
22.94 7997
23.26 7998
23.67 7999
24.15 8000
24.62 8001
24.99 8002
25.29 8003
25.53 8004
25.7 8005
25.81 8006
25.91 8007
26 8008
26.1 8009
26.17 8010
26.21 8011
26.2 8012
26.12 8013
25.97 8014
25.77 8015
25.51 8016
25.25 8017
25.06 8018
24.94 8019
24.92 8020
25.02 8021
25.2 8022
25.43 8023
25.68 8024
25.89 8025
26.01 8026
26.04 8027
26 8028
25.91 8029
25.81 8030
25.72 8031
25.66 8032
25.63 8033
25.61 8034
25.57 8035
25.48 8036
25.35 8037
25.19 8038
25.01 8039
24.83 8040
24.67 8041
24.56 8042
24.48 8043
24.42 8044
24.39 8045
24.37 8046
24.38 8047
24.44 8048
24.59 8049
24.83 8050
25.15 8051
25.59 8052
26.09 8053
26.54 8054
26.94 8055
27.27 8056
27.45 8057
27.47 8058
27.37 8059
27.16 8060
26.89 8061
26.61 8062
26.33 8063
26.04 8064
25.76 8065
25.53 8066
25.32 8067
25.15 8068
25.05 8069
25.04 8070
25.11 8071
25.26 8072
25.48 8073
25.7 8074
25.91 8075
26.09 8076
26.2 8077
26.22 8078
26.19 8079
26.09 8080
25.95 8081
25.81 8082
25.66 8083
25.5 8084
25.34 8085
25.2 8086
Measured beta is 0.8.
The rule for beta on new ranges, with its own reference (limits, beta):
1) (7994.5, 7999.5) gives 0.9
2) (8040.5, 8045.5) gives 0.4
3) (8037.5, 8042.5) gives 0.4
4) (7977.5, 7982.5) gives 0.1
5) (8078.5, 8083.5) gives 0.0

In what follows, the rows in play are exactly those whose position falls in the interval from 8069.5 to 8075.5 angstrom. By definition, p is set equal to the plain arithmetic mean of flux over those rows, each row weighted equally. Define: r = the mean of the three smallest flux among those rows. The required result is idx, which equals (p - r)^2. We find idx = 0.08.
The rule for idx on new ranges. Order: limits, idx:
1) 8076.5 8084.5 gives 0.09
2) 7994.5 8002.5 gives 0.71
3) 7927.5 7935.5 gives 1.05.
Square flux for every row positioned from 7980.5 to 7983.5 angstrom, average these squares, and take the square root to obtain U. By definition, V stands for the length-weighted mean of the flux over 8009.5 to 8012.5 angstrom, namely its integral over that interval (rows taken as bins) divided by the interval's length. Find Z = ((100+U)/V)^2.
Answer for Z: 23.6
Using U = 27.3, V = 26.2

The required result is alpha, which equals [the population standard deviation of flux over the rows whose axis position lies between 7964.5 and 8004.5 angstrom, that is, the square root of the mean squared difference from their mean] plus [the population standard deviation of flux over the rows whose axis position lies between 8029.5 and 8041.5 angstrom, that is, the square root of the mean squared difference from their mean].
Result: 2.2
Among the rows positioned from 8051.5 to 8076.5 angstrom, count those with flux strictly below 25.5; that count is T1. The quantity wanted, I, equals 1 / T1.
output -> 0.14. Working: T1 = 7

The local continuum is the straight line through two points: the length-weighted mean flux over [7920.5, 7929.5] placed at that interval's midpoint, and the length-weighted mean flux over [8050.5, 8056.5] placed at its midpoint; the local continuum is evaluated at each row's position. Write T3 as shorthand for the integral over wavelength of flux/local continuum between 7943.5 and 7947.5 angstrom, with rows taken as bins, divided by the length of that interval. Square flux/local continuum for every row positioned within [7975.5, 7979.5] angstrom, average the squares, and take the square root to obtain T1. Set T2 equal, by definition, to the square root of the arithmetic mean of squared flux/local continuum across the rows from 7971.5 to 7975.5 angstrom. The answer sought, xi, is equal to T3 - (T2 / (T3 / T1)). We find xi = -0.6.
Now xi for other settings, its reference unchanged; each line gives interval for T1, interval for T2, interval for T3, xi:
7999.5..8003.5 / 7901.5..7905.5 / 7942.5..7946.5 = -0.5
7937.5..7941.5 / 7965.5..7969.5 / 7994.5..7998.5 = -0.1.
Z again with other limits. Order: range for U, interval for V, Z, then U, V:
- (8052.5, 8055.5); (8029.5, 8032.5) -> 24.2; 26.5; 25.7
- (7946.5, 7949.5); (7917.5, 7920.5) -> 16.5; 21.4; 29.9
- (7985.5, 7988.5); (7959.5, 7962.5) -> 22.6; 25.0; 26.3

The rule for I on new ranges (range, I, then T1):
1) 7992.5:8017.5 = 0.08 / 12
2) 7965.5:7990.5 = 0.20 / 5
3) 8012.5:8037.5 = 0.11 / 9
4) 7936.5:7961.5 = 0.05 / 22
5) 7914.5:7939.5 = 0.14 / 7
